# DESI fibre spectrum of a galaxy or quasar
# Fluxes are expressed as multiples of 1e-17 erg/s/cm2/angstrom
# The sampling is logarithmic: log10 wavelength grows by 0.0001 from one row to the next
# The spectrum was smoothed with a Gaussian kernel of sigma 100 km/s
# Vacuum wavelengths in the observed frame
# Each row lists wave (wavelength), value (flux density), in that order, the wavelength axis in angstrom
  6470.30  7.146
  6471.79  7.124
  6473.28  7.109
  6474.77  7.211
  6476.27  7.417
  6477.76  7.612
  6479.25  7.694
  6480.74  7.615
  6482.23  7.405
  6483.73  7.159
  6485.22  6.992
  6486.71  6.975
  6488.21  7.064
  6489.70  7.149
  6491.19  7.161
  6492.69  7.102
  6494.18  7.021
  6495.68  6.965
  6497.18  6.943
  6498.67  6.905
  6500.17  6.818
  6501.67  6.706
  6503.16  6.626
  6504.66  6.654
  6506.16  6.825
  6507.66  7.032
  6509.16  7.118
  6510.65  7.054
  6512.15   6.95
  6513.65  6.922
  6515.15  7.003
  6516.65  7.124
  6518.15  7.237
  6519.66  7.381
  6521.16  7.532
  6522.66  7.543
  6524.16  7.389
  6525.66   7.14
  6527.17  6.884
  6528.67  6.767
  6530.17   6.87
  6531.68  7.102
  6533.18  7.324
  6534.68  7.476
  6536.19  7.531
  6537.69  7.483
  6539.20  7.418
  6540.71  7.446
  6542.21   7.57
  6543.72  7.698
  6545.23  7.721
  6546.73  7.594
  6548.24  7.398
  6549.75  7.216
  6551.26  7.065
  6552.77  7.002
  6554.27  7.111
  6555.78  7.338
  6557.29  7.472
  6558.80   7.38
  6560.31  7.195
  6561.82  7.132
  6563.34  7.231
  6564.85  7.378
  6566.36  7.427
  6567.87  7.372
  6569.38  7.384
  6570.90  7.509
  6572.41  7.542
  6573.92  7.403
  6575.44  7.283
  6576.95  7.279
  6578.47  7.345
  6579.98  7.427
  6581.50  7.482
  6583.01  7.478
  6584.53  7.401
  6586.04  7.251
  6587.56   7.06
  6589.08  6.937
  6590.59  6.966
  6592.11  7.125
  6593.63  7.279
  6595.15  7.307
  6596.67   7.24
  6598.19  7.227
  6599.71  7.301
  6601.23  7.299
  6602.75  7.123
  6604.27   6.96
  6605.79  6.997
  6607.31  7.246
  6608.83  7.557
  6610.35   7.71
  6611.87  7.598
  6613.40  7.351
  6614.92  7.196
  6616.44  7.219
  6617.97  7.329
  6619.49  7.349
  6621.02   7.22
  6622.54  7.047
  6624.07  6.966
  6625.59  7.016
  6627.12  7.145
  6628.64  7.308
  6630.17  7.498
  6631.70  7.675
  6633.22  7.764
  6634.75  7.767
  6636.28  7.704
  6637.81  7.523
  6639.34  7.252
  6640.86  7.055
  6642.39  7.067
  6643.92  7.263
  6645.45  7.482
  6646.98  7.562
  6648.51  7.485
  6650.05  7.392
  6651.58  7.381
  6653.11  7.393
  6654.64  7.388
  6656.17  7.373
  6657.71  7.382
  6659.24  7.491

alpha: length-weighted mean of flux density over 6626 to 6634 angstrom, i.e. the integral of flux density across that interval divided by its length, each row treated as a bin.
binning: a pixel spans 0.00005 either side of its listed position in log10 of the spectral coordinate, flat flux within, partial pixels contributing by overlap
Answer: 7.46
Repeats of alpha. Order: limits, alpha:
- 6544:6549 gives 7.58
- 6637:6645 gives 7.25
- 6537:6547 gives 7.56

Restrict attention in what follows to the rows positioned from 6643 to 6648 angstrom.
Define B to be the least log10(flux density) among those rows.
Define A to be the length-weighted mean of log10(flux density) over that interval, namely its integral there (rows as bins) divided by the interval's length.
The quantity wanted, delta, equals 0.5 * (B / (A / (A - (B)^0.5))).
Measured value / -0.0282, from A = 0.871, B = 0.861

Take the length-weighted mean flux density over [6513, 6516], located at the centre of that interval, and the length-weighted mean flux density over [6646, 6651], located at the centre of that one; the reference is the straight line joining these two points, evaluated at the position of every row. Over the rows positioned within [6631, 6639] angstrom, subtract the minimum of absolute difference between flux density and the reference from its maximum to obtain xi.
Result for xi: 0.26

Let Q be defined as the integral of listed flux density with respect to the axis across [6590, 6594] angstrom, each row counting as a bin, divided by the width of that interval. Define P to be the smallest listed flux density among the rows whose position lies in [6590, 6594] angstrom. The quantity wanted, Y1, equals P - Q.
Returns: -0.14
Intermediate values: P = 6.966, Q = 7.1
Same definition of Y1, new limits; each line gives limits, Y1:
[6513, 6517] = -0.09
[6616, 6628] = -0.19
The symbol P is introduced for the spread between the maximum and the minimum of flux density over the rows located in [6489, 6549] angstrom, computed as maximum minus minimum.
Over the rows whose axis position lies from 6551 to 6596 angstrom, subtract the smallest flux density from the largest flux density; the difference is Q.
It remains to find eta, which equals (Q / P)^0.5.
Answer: 0.74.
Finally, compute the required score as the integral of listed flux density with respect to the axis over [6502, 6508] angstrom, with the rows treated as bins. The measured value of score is 40.6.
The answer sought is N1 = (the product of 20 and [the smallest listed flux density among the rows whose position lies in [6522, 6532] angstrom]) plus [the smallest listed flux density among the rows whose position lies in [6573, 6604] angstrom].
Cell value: 142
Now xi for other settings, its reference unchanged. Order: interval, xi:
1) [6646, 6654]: 0.08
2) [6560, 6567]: 0.25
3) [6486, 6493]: 0.17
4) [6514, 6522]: 0.51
